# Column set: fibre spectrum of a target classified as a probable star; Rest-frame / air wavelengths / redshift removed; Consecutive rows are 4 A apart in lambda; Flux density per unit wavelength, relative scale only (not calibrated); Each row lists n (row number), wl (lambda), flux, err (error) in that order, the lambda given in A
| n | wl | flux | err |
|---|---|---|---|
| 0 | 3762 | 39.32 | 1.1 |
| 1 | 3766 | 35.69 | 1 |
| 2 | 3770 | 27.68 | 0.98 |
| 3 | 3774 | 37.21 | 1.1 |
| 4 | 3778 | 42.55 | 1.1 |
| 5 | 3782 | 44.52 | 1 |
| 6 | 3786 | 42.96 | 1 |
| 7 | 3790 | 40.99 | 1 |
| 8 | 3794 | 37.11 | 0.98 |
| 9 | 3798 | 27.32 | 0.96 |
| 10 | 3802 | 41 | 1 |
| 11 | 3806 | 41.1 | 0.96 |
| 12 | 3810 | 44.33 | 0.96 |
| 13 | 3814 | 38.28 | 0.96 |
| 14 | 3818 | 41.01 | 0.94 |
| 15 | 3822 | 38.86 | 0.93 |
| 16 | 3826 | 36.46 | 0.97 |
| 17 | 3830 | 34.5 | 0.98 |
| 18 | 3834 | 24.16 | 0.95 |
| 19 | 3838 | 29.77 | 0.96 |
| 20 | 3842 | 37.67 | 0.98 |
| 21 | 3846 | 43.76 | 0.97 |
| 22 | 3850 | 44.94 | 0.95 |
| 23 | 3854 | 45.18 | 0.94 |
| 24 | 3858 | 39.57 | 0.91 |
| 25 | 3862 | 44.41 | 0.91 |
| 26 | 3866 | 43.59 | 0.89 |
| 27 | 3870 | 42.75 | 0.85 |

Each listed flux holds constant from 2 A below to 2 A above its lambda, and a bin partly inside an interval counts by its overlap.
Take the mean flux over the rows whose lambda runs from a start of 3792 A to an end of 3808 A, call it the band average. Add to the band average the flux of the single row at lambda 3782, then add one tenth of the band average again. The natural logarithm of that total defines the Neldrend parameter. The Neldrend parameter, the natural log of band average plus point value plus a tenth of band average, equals 4.44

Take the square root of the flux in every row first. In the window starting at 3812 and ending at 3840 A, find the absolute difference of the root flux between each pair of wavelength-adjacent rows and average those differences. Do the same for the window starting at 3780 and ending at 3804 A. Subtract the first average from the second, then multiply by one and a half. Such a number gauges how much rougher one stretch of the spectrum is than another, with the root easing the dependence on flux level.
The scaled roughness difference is 0.22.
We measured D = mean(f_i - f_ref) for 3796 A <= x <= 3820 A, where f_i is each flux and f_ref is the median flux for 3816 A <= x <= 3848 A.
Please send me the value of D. 1.8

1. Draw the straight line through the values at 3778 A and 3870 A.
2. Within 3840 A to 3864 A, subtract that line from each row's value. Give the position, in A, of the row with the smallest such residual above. 3842 A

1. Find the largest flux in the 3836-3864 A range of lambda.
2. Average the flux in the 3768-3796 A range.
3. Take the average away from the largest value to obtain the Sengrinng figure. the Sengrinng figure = 6.2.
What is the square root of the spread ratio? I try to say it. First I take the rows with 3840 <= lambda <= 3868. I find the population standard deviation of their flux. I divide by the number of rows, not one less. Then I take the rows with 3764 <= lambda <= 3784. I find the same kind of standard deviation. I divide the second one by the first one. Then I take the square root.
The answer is 1.48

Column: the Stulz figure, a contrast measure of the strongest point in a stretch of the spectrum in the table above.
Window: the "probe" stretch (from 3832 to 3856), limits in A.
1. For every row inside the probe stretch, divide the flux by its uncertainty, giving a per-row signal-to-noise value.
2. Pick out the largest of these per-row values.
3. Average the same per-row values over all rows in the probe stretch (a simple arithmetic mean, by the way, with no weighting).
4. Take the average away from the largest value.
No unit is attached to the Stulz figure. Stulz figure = 8.8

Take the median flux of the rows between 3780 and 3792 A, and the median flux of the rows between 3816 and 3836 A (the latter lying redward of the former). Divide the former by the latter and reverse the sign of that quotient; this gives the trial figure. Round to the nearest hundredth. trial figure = -1.18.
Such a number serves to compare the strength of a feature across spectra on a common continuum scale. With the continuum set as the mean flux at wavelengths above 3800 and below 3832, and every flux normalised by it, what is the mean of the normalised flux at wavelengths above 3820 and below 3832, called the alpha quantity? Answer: 0.93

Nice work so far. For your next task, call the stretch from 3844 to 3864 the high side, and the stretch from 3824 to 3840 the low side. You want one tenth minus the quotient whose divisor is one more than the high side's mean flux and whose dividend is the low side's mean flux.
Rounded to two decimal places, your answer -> -0.60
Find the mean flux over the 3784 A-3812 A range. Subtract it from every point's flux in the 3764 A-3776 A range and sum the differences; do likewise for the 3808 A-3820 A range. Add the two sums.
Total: -11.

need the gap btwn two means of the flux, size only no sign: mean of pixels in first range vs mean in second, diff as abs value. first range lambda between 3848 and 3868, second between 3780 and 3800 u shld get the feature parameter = 5.0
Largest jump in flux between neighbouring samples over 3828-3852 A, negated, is -10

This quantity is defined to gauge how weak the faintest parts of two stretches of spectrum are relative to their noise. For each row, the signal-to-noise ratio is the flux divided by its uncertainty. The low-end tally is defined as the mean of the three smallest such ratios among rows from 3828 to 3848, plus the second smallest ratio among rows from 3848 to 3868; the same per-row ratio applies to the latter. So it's 78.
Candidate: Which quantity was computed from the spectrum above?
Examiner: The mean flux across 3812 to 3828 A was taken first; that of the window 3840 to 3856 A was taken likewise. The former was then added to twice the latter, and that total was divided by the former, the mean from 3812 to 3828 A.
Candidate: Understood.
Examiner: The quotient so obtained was 3.2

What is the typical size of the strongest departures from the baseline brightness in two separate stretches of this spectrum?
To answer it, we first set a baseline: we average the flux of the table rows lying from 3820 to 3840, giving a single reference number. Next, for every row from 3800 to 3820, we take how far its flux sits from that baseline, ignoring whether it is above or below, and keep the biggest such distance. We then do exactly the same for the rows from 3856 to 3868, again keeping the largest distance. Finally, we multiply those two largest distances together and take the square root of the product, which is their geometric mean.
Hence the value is 11.62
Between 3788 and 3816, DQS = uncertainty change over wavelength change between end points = -0.0017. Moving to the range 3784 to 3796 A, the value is -0.0025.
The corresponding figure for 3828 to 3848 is -0.0006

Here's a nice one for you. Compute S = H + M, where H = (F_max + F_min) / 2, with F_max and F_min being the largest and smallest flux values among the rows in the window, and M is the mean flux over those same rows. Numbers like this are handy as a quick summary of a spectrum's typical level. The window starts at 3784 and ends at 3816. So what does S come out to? 75.0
